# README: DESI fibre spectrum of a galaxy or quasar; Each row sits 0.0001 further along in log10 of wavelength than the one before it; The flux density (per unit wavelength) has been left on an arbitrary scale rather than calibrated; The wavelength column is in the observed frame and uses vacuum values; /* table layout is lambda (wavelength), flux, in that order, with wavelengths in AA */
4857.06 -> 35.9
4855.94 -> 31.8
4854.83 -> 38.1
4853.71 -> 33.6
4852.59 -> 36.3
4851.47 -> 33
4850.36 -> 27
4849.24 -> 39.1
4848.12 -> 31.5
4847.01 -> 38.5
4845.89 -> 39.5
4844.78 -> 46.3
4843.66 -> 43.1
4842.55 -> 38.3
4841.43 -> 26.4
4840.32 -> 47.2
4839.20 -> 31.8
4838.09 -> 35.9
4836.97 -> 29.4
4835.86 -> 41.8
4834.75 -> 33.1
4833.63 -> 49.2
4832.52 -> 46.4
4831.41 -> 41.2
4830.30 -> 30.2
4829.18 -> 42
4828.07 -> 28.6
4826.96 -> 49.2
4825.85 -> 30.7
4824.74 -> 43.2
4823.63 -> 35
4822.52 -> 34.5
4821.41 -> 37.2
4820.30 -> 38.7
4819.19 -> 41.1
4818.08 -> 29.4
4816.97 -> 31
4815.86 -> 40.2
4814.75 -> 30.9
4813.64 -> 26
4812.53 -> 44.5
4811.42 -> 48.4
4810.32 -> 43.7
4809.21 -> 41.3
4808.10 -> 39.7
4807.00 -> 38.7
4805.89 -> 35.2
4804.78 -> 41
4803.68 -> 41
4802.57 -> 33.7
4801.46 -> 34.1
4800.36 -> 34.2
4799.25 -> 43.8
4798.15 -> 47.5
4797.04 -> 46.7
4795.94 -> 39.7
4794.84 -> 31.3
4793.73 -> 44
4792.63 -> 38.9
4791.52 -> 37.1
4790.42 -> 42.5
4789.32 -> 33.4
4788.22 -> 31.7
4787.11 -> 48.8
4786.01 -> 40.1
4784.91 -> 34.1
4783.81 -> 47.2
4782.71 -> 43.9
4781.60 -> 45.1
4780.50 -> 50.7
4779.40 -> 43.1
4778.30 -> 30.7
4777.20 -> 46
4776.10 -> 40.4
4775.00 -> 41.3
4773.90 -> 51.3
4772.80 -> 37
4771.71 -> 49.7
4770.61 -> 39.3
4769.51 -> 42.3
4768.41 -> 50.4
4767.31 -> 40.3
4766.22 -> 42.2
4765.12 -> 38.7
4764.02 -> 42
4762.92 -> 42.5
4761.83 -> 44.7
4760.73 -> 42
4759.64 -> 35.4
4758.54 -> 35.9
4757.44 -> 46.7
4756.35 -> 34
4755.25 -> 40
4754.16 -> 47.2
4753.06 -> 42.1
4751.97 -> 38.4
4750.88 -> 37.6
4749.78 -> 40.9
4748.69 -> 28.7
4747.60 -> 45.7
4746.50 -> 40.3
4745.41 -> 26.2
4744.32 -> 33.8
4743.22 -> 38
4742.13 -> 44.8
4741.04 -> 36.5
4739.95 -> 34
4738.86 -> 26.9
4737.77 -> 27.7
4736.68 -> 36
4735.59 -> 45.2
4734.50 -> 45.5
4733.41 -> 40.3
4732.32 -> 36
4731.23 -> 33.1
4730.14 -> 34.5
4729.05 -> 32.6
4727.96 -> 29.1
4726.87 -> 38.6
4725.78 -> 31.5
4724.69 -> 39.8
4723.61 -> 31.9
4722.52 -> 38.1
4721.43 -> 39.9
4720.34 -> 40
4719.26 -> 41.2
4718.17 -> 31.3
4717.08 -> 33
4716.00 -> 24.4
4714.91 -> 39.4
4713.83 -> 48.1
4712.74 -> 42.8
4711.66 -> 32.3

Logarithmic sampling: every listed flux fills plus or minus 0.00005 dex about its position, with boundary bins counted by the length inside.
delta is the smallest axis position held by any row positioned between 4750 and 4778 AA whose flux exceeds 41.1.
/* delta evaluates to 4753.06 AA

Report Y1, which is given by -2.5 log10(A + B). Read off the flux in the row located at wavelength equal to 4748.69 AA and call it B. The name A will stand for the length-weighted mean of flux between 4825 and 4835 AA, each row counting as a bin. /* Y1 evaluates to -4.58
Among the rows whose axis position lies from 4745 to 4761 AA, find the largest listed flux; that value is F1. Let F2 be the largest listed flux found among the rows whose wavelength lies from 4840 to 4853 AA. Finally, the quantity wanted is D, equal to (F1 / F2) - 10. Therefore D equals -9.00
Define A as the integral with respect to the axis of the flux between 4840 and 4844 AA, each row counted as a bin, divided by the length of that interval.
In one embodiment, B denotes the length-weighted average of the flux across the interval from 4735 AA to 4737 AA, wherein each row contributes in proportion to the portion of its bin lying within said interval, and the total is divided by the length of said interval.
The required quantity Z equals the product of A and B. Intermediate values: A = 38.1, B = 41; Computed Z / 1570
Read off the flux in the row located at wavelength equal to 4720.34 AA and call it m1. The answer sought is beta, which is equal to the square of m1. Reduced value 1600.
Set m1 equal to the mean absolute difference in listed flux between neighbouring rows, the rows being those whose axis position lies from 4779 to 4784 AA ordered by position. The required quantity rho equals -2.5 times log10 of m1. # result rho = -1.6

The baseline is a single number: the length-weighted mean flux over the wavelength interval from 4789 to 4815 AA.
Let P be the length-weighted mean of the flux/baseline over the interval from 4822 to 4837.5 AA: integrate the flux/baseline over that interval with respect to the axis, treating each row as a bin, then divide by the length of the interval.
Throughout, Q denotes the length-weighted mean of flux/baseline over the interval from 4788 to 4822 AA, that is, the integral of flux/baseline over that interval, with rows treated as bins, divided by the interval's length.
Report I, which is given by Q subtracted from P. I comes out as 0.00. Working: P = 0.97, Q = 0.98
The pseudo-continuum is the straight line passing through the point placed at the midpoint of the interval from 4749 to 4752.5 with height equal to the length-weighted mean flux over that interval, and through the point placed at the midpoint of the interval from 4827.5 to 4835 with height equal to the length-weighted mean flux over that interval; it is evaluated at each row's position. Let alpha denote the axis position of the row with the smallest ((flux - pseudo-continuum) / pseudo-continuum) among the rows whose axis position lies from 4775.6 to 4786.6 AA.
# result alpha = 4778.30 AA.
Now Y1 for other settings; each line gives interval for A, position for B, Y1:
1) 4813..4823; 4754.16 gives -4.78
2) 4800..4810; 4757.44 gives -4.82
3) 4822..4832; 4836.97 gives -4.56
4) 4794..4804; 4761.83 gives -4.81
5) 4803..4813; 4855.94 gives -4.66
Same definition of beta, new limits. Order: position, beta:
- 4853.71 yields 1129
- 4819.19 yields 1689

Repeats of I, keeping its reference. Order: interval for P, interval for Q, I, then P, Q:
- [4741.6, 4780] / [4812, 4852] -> 0.09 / 1.04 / 0.94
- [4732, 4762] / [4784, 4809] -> -0.02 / 0.97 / 1.00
